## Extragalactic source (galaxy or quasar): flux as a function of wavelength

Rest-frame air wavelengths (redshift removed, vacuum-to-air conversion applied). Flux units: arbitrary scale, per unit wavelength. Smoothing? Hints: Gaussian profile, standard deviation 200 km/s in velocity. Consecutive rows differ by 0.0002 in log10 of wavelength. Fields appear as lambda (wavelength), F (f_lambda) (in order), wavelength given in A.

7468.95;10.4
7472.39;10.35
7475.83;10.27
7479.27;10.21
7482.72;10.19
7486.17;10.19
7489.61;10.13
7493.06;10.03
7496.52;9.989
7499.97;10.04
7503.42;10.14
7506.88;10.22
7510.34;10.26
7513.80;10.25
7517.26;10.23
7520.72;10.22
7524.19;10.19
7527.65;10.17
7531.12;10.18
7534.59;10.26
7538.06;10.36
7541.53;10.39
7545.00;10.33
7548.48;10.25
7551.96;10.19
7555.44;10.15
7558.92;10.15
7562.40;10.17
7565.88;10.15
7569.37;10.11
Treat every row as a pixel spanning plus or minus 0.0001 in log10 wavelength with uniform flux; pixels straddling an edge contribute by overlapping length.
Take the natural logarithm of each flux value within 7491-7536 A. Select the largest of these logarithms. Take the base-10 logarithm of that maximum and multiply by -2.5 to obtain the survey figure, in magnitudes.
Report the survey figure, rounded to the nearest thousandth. -0.918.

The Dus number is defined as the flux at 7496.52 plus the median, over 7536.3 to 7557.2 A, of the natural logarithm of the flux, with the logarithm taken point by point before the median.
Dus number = 12.3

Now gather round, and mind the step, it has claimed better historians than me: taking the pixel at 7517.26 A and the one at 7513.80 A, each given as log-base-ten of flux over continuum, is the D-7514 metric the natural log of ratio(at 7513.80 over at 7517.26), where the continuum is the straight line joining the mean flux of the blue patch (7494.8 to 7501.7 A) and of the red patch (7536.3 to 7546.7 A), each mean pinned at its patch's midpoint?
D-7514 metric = 0.6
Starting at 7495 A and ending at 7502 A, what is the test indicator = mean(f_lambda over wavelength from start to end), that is 10.0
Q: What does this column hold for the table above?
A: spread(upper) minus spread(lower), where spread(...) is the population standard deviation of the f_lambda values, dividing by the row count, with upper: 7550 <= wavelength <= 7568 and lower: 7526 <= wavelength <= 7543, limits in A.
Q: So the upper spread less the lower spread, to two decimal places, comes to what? -0.07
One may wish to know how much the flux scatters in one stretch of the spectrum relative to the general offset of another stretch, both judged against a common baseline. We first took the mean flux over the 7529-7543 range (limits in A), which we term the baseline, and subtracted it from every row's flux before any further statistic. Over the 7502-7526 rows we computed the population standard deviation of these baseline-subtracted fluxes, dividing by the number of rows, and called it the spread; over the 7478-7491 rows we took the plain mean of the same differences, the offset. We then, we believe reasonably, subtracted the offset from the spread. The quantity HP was 0.15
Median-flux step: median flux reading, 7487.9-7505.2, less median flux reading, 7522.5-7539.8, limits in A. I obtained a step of -0.15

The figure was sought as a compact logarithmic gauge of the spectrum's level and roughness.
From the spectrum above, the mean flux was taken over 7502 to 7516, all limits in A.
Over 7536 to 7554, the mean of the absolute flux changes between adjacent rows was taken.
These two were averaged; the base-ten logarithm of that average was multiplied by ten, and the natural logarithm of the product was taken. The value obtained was 1.961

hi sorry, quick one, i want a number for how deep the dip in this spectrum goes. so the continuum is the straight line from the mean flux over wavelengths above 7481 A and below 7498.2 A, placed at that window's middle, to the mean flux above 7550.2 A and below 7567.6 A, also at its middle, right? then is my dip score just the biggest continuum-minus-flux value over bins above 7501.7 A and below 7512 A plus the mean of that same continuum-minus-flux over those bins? -0.11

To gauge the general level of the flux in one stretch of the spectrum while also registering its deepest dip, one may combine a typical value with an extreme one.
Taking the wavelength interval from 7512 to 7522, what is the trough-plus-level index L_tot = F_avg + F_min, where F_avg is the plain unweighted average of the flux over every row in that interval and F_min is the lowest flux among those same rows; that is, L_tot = 20.5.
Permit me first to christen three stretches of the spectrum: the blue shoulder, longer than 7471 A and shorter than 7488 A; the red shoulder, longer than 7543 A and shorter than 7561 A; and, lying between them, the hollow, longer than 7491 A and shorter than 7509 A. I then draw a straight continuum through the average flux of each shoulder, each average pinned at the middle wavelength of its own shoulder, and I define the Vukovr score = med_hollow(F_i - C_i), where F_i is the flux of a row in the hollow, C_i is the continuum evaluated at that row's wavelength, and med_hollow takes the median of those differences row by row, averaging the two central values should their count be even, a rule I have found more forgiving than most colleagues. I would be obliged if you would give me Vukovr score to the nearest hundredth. -0.19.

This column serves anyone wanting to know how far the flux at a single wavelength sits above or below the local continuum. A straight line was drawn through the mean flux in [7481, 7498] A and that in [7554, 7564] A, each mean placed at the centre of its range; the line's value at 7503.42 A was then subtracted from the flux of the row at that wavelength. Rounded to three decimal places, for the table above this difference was 0.024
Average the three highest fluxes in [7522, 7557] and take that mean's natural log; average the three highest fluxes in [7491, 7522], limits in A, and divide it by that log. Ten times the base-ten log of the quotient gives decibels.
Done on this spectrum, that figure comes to 6.42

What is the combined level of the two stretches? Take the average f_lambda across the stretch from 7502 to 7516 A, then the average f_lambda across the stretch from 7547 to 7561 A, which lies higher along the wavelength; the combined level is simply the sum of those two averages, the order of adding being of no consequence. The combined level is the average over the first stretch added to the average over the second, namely 20.4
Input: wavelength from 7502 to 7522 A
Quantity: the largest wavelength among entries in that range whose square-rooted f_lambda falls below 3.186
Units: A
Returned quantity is 7503.42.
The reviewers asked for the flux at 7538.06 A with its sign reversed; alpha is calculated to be -10.36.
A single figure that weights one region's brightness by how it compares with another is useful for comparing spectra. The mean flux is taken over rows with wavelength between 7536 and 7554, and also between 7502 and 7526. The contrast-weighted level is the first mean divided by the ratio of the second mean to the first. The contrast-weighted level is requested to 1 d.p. 10.4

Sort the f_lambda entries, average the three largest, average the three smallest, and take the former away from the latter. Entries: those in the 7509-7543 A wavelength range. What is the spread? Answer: -0.16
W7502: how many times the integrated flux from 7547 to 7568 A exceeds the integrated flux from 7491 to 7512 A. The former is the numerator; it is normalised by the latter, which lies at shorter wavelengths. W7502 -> 1.01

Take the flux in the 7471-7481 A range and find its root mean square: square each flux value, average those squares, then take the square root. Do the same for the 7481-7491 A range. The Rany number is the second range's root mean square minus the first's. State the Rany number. -0.11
